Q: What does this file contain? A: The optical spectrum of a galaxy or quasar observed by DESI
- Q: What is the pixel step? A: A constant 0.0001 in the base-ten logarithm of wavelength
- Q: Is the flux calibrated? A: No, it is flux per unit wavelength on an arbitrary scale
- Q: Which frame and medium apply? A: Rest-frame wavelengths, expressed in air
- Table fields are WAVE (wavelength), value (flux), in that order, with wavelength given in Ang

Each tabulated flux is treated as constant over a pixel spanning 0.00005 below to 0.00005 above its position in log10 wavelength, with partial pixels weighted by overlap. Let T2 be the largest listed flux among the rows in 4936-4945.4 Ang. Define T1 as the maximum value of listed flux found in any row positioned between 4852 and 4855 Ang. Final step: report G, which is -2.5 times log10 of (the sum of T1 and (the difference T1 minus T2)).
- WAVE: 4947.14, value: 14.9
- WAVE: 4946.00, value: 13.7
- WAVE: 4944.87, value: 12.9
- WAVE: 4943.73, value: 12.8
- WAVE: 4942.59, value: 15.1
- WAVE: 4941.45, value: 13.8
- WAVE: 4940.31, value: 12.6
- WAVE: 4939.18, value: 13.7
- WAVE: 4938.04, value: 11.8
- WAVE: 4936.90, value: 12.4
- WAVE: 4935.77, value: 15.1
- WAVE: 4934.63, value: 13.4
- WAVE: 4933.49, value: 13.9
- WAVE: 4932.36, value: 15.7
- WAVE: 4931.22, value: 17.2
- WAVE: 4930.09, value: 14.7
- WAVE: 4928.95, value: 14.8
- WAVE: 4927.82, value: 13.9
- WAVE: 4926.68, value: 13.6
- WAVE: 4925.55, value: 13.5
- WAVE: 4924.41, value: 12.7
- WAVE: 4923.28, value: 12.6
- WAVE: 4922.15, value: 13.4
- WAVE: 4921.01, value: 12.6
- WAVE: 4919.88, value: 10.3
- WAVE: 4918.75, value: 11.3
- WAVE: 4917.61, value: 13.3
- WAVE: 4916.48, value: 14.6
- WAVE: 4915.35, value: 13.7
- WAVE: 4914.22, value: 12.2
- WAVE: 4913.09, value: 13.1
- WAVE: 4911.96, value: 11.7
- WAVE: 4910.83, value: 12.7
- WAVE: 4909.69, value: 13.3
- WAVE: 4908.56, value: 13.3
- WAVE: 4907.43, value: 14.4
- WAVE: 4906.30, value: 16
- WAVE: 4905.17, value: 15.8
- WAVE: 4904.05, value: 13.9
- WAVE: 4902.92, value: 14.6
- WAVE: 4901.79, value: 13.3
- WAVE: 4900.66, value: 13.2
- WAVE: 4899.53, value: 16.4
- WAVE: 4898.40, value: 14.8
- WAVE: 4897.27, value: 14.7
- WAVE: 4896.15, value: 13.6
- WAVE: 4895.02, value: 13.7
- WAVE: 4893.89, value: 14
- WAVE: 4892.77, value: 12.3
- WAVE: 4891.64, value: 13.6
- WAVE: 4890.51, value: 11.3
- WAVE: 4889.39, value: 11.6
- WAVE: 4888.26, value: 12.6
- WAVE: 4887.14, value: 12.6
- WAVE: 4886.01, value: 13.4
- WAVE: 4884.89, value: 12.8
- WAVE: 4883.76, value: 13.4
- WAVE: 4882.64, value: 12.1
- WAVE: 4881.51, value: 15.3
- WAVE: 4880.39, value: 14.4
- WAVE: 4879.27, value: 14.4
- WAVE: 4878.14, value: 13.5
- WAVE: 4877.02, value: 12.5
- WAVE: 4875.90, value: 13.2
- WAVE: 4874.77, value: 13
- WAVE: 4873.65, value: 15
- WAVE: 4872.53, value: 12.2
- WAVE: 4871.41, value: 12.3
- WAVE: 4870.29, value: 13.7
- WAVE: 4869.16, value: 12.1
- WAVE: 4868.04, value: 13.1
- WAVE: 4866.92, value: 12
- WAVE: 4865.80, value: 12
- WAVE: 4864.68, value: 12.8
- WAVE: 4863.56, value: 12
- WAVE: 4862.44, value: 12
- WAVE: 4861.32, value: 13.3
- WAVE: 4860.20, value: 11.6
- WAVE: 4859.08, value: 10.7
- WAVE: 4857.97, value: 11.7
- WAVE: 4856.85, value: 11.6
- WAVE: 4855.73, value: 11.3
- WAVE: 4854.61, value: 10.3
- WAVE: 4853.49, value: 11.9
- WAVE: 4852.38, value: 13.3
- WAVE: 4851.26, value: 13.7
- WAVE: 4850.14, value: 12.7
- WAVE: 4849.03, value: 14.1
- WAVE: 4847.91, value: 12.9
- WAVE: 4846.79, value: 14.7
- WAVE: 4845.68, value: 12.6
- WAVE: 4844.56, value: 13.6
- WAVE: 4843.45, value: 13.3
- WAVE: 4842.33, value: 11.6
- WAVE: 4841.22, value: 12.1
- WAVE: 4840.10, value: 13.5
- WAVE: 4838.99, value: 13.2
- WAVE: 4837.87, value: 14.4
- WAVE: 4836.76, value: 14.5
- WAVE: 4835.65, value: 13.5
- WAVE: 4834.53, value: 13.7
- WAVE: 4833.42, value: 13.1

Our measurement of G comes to -2.65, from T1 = 13.3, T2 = 15.1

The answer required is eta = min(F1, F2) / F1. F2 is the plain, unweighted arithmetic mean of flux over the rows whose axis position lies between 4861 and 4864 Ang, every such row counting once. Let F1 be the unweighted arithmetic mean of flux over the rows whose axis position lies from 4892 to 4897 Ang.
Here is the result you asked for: 0.93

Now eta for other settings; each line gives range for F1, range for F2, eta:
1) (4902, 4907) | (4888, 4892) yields 0.81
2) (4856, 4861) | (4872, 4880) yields 1.00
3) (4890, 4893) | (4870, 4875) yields 1.00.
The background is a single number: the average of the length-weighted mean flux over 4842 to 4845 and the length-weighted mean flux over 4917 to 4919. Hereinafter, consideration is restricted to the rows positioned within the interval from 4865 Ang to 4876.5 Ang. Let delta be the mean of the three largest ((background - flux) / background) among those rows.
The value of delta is 0.05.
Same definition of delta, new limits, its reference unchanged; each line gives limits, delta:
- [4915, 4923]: 0.10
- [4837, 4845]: 0.03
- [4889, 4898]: 0.08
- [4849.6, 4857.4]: 0.13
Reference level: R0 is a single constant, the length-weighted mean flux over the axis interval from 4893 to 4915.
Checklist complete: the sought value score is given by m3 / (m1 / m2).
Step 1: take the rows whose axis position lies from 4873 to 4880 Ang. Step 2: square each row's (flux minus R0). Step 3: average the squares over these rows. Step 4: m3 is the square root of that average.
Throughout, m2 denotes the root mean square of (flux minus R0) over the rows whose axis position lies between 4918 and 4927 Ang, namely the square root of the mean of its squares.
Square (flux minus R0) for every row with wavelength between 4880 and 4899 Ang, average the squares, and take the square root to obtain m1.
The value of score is 1.27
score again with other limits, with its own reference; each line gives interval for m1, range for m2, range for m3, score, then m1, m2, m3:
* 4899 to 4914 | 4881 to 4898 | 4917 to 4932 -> 1.67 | 1.34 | 1.31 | 1.7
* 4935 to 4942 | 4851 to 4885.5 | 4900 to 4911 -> 1.42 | 1.28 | 1.68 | 1.1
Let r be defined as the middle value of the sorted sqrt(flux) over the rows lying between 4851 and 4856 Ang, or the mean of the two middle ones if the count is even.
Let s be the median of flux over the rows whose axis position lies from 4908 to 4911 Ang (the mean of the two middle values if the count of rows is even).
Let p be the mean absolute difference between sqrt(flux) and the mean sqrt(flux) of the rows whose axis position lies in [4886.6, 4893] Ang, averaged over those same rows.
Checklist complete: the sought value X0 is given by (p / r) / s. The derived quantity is 0.0019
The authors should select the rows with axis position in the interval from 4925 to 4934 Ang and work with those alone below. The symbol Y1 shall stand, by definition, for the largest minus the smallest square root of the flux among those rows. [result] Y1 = 0.47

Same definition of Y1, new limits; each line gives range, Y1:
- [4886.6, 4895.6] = 0.38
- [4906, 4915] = 0.58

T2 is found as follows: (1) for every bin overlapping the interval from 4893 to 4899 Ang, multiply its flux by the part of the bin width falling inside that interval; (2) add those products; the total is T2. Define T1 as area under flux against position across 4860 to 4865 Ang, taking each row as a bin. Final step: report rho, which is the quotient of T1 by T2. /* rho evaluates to 0.73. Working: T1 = 62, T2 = 84.5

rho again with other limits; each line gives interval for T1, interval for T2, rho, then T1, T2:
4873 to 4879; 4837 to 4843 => 1.03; 81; 78.2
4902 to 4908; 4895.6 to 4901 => 1.13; 89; 78.9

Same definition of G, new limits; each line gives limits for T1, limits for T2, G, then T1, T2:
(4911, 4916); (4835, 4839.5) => -2.78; 13.7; 14.5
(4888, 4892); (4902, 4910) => -2.62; 13.6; 16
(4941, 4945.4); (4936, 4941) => -3.04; 15.1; 13.7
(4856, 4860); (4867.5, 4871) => -2.47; 11.7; 13.7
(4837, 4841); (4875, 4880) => -2.90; 14.4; 14.4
